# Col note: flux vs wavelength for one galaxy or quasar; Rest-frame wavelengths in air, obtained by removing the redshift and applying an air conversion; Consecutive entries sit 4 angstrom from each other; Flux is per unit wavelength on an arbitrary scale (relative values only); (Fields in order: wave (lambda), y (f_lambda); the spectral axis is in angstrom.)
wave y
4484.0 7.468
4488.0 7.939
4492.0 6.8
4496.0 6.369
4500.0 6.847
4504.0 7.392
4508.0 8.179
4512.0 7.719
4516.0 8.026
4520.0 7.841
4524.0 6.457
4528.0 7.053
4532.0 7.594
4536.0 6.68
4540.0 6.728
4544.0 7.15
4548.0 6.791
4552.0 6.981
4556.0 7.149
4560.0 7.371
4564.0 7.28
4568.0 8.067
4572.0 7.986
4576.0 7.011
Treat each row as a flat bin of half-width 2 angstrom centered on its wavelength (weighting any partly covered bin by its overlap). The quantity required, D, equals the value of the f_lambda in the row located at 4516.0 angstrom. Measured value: 8.026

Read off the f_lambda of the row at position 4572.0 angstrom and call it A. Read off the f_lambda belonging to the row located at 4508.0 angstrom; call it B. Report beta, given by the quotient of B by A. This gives 1.02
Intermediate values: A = 7.986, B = 8.179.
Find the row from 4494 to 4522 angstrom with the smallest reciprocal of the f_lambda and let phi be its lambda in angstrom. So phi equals 4508.0 angstrom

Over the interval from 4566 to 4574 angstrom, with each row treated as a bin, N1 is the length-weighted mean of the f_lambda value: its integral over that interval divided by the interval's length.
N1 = 8.0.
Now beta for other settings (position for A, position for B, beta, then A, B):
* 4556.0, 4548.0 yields 0.95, 7.149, 6.791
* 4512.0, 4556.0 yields 0.93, 7.719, 7.149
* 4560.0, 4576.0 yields 0.95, 7.371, 7.011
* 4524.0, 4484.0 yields 1.16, 6.457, 7.468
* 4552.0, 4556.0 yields 1.02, 6.981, 7.149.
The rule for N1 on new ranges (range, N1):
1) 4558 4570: 7.6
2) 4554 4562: 7.3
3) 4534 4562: 7.0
